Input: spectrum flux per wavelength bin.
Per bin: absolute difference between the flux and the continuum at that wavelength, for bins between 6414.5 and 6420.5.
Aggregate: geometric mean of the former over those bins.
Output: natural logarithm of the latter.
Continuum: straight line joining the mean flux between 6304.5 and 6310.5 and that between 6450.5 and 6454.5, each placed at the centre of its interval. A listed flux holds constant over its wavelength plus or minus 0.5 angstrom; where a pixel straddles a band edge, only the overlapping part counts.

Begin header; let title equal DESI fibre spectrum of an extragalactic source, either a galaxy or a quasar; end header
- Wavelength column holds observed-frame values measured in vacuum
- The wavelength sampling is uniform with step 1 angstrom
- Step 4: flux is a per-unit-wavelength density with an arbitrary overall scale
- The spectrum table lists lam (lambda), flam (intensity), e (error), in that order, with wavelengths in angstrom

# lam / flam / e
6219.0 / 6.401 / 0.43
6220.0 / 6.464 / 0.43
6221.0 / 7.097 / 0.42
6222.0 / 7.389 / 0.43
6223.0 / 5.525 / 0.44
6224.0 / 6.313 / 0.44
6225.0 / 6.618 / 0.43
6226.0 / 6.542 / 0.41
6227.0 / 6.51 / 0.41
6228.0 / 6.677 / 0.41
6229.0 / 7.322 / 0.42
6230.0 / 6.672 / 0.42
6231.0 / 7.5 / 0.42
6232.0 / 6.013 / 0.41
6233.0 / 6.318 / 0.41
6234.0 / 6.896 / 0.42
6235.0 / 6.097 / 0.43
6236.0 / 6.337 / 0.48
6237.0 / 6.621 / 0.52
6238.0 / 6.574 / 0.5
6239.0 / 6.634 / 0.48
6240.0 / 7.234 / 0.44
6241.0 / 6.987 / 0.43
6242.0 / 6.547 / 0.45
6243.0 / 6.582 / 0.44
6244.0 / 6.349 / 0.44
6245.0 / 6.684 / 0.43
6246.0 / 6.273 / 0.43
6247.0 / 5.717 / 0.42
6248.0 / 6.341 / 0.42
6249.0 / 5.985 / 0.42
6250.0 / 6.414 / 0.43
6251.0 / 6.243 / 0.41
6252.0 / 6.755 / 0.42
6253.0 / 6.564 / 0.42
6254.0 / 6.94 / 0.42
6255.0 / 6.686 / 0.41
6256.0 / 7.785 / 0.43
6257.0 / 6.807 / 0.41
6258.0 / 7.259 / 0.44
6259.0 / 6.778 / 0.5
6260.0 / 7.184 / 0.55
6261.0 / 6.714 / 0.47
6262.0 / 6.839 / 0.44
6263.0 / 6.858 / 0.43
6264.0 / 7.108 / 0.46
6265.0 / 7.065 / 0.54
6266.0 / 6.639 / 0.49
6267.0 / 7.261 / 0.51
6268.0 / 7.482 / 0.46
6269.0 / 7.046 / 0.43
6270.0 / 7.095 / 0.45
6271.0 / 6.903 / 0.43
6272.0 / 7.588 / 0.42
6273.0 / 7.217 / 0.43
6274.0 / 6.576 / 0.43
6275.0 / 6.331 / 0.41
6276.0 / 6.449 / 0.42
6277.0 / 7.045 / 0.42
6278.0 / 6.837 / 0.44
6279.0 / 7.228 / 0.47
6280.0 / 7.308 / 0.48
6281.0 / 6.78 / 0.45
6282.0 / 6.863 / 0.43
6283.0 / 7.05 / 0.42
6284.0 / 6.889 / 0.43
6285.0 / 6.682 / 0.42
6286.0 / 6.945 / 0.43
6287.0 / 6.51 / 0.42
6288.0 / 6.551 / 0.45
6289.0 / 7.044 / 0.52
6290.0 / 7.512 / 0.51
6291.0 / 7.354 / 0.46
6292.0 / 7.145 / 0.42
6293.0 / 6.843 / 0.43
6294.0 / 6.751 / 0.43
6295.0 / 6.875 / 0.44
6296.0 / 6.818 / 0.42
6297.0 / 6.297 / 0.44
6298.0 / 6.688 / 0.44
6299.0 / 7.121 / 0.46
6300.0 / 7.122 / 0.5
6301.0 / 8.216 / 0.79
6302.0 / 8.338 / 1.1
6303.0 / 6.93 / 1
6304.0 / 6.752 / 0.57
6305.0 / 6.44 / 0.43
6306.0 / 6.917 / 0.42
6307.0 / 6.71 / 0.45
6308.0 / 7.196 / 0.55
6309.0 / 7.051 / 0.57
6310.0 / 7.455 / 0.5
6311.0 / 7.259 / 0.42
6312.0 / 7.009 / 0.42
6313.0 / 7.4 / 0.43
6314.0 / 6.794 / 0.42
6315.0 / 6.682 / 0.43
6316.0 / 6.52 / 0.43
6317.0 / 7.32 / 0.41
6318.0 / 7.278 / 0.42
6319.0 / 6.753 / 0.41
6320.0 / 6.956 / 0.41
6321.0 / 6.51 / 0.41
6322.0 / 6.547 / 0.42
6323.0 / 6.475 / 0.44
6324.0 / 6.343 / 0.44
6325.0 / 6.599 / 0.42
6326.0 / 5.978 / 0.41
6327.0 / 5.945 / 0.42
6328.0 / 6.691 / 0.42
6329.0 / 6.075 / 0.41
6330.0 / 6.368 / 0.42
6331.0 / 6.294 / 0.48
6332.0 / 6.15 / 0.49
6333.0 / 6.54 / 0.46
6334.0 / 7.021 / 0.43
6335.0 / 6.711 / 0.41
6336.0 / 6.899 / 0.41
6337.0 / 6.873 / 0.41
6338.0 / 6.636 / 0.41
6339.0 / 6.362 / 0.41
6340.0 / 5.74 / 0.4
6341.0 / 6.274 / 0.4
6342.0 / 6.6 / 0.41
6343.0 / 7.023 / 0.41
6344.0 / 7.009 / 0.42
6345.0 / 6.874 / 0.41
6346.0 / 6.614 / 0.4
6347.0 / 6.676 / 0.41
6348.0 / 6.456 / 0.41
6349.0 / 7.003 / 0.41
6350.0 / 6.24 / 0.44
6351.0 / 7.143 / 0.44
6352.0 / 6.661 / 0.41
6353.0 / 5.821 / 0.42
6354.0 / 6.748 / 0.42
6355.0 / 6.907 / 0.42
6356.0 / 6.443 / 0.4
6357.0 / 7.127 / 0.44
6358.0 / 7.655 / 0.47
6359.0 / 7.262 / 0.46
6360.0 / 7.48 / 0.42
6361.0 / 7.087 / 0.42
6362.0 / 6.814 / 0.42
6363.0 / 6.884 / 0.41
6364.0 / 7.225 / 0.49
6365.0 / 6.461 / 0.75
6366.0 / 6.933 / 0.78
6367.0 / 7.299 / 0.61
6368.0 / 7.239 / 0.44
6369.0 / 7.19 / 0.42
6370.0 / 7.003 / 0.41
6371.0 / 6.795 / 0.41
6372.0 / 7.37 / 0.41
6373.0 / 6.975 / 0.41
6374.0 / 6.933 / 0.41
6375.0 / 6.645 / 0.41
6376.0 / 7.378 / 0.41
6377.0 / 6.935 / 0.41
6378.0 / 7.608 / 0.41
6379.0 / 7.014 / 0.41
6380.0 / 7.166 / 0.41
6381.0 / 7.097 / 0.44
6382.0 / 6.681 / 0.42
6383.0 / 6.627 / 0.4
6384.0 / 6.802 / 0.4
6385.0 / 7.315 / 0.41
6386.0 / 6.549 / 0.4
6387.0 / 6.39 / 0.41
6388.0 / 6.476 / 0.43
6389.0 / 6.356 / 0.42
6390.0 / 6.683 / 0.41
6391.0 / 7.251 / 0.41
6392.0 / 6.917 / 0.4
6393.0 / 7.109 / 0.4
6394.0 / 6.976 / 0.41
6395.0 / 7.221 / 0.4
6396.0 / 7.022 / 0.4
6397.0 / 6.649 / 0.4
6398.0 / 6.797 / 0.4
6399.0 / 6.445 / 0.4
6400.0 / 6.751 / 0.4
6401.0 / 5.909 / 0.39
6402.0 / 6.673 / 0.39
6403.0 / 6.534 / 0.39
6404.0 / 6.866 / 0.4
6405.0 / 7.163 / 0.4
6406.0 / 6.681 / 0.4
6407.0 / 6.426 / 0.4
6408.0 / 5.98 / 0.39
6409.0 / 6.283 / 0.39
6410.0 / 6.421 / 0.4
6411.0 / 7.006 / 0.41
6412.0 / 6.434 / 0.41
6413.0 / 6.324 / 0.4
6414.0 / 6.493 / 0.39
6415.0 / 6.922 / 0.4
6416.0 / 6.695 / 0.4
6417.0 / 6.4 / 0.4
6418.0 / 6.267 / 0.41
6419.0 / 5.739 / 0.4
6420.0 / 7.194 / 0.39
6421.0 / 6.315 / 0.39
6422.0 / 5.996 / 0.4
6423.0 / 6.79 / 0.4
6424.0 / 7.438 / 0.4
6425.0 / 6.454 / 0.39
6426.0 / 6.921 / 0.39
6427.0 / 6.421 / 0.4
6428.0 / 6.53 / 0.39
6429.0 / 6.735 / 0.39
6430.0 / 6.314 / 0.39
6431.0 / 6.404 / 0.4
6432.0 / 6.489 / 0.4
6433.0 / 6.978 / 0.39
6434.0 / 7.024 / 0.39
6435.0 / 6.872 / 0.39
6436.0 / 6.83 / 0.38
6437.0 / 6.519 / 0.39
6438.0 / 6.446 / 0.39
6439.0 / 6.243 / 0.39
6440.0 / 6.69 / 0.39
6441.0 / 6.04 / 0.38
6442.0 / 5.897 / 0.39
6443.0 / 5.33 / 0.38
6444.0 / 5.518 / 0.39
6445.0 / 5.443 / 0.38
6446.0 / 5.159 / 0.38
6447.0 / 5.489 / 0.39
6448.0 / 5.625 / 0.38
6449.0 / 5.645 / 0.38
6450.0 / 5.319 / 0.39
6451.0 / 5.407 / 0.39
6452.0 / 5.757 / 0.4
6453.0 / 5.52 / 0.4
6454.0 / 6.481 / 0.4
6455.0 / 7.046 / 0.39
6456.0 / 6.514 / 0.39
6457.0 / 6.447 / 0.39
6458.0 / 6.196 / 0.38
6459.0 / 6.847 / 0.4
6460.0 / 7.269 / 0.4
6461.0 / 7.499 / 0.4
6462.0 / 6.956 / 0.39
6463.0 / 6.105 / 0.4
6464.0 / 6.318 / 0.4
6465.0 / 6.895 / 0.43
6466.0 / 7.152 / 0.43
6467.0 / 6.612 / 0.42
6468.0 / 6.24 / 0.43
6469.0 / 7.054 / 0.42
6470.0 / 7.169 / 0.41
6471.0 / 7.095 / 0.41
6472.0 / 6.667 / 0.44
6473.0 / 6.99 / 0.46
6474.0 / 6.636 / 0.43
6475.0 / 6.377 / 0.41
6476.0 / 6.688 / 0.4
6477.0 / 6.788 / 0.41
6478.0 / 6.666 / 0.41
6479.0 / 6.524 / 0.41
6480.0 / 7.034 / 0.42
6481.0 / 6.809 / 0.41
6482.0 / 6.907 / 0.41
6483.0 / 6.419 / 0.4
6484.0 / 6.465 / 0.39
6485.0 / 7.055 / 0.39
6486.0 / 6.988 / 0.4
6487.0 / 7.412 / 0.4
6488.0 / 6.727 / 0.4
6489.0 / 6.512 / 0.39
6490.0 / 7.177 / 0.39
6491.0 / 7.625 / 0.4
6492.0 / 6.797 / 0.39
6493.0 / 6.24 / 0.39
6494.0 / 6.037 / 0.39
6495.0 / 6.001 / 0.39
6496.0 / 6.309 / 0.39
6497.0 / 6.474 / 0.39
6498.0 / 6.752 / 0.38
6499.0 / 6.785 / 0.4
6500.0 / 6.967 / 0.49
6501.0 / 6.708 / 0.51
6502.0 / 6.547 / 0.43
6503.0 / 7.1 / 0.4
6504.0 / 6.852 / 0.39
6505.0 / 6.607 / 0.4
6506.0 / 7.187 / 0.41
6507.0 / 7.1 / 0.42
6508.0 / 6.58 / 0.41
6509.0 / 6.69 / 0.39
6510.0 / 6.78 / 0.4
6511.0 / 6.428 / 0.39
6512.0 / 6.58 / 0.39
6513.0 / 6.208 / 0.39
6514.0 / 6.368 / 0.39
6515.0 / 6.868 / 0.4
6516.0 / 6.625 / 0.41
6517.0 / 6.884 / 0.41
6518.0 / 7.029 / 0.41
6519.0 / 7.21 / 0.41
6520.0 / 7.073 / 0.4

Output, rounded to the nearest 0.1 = -0.7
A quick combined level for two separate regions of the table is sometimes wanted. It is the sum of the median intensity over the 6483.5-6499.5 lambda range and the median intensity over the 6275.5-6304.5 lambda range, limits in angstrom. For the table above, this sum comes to 13.6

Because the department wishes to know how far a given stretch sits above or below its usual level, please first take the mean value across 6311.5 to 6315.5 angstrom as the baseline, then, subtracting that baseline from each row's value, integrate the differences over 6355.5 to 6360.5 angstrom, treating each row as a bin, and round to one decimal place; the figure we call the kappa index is 1.1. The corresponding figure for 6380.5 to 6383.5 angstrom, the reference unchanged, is -0.5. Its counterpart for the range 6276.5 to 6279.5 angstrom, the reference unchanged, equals 0.2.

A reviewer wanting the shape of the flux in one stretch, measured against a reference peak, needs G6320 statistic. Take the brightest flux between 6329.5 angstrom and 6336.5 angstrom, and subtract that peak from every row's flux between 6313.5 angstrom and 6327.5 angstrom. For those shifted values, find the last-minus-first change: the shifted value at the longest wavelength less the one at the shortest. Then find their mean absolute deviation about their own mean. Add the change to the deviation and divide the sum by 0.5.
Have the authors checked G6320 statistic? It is -1.1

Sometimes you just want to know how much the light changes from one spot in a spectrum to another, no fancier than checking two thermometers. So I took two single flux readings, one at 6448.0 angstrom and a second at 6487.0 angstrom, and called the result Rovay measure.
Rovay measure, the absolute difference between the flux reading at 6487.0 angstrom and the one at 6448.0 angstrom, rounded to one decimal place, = 1.8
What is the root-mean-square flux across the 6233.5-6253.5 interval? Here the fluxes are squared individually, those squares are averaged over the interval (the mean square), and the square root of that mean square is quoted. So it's 6.5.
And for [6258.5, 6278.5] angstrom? 7.0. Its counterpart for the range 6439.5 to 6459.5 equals 5.9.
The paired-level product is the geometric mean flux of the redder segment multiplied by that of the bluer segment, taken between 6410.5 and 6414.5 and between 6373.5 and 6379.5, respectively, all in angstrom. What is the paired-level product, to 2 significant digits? 46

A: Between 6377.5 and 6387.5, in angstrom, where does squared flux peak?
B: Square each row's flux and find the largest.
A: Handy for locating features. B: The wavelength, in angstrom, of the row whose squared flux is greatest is 6378.0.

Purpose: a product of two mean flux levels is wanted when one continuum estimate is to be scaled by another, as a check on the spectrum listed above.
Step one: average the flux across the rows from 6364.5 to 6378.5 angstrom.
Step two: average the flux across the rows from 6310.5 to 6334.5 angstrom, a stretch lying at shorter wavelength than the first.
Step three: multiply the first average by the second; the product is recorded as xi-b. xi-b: 46.9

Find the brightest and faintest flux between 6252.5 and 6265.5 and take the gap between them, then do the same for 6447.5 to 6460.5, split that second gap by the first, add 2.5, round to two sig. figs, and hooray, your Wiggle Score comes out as 4.1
